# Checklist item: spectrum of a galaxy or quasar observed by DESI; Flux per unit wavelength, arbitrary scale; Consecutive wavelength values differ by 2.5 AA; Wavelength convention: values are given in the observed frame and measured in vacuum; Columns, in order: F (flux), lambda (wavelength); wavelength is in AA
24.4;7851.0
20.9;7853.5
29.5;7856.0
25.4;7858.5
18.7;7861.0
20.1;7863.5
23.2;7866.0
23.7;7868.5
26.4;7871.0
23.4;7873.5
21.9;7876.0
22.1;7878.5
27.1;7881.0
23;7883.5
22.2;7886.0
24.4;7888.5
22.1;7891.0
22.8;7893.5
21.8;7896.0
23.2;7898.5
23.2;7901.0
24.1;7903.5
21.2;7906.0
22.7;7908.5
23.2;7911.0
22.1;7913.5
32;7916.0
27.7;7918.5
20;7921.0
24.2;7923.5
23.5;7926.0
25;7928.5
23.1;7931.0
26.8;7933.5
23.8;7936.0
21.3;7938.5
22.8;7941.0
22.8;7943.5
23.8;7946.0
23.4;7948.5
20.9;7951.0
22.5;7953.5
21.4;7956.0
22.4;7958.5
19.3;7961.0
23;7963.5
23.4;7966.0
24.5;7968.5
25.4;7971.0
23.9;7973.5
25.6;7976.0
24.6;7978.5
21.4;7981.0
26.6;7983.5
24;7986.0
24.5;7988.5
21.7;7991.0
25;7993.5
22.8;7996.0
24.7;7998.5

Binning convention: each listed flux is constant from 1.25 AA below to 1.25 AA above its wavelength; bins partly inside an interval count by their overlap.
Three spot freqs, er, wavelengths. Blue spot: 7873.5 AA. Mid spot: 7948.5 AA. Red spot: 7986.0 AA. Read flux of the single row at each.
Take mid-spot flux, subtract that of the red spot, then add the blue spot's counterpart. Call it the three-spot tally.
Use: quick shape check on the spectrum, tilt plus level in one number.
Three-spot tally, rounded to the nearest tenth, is 22.8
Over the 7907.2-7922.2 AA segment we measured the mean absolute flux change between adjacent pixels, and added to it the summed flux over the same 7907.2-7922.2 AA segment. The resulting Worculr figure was 152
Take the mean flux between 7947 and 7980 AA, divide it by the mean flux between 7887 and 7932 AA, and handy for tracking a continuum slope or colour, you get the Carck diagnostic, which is 0.98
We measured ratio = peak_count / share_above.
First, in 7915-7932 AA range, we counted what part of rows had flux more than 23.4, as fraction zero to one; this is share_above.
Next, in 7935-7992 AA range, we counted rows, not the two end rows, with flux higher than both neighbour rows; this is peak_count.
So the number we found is 10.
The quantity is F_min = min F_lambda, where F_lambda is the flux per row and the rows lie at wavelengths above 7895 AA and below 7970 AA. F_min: 19.3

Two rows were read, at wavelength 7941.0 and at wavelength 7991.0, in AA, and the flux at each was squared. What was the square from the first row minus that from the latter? 49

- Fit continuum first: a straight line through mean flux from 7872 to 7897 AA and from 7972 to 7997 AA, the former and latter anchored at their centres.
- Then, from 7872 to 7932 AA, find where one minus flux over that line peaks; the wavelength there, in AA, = 7921.0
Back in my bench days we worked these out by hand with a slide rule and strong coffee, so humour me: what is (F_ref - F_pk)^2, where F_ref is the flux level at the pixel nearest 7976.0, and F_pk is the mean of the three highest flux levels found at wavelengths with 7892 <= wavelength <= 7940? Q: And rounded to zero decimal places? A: 10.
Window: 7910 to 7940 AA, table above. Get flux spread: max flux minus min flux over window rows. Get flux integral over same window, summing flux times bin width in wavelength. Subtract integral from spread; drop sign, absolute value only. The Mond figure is 720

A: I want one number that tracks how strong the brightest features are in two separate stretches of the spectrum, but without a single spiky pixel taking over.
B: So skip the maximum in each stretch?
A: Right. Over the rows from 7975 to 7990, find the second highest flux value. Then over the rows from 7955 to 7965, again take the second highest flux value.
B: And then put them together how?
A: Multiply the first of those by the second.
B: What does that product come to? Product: 573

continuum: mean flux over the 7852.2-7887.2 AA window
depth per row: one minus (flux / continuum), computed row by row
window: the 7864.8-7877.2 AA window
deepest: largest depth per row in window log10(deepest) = -1.2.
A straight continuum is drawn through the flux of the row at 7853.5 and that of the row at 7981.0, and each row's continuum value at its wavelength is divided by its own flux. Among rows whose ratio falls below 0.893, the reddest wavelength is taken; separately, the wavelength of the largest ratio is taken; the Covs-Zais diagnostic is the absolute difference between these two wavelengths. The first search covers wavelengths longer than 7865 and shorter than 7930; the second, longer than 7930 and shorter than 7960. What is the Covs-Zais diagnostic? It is 22.5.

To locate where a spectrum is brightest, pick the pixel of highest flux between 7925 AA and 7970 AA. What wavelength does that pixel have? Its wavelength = 7933.5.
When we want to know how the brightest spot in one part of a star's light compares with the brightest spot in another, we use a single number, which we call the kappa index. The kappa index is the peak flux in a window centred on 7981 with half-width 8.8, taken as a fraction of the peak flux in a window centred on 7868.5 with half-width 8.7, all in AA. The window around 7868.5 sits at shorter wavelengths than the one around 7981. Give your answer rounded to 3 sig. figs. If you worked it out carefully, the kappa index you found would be 1.01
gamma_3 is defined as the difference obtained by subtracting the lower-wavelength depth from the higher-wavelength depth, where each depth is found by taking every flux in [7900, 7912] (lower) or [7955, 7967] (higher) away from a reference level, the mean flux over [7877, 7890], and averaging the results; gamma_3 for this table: 1.0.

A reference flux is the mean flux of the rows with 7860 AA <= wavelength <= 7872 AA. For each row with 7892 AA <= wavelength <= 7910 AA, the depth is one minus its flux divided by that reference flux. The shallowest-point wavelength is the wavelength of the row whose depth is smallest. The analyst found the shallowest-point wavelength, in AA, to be 7903.5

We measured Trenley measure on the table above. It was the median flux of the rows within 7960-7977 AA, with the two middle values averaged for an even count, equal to 23.9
